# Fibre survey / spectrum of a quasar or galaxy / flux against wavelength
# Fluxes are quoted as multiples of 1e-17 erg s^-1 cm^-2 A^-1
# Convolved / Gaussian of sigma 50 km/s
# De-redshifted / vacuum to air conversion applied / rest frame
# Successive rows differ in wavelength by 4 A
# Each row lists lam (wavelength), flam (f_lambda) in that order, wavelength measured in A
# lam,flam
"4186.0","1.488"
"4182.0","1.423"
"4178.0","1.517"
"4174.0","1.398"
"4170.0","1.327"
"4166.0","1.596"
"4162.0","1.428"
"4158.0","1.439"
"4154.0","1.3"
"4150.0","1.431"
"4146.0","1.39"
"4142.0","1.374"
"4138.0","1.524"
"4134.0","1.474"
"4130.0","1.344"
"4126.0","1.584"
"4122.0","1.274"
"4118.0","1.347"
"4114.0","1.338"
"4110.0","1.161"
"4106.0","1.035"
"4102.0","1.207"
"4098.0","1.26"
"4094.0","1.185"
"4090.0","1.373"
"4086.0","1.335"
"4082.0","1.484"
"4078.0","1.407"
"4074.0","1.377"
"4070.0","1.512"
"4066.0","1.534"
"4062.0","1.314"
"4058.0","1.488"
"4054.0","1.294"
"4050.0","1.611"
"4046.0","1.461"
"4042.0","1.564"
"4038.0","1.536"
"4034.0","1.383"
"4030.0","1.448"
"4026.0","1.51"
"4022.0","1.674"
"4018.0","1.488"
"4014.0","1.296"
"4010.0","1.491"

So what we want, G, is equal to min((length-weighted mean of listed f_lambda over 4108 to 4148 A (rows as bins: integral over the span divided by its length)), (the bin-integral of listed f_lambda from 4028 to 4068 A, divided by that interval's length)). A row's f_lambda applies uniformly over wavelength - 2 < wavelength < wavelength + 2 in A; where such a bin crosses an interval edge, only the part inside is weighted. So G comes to 1.38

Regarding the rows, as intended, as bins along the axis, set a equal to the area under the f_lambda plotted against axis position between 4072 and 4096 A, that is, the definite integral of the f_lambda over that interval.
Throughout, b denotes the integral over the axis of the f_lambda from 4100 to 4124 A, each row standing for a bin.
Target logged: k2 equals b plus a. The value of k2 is 62.1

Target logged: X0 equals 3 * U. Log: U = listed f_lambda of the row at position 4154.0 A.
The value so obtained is 3.90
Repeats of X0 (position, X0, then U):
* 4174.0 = 4.19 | 1.398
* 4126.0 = 4.75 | 1.584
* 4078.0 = 4.22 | 1.407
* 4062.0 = 3.94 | 1.314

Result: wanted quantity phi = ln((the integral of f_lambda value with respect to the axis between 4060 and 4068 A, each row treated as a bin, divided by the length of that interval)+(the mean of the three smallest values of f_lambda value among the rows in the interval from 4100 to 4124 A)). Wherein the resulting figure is 0.94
